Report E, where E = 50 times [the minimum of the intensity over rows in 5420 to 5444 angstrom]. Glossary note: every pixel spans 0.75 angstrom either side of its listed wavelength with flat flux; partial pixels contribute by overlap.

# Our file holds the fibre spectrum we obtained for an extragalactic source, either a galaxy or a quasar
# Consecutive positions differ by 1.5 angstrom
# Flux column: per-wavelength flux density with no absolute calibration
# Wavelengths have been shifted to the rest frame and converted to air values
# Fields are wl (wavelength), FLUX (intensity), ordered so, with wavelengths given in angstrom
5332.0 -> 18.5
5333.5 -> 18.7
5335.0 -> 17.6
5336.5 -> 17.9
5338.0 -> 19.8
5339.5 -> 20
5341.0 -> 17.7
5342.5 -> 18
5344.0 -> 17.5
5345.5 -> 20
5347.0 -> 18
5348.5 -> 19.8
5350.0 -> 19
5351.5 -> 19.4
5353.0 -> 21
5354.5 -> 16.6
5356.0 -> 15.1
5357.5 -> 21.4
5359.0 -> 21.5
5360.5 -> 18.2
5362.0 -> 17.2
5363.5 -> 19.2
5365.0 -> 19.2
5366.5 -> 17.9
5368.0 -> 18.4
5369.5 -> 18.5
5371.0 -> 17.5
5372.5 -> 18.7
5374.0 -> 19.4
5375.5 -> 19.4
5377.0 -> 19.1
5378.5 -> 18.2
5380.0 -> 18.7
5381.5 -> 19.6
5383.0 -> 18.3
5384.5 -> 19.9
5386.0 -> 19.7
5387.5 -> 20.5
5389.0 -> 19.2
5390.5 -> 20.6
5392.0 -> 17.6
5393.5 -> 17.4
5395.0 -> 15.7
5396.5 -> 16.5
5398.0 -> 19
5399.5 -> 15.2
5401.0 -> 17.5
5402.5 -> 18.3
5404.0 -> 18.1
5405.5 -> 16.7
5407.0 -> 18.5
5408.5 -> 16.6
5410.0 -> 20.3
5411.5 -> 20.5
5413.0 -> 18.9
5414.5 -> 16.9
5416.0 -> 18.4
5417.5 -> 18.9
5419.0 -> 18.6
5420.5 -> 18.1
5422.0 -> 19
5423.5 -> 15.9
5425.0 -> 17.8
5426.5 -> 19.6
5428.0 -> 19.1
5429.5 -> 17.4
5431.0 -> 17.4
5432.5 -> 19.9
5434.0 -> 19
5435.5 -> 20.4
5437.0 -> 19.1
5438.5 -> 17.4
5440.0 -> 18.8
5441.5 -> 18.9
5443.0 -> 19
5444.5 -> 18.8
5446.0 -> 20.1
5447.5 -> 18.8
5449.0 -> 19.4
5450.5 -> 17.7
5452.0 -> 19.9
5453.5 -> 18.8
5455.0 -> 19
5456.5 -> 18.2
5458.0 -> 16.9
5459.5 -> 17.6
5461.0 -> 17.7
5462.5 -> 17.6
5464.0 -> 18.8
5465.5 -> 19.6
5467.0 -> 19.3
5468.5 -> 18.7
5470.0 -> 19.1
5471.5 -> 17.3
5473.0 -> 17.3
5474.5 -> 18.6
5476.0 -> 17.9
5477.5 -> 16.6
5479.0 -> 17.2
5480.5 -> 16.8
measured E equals 795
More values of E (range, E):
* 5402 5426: 795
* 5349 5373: 755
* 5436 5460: 845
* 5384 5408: 760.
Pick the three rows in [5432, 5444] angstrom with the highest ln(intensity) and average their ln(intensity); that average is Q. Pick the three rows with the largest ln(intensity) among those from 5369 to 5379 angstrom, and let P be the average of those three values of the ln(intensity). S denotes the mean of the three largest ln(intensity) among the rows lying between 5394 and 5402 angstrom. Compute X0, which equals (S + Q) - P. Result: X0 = 2.90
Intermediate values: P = 2.960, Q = 2.99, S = 2.87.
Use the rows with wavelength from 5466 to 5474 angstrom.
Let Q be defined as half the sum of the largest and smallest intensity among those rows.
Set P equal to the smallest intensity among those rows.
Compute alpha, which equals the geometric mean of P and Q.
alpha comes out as 17.8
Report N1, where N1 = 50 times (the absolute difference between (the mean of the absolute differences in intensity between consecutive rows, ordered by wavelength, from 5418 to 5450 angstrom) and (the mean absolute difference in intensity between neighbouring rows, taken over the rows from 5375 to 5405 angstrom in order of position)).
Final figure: 6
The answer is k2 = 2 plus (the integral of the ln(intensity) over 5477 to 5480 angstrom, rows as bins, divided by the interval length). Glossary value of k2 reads 4.83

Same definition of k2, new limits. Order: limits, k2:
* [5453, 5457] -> 4.93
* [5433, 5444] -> 4.94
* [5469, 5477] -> 4.89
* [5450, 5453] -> 4.94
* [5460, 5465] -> 4.89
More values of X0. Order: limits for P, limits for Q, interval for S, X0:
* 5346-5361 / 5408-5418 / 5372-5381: 2.89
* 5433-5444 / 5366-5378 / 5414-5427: 2.94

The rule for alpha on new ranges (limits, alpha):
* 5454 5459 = 17.4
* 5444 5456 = 18.3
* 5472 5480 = 17.1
